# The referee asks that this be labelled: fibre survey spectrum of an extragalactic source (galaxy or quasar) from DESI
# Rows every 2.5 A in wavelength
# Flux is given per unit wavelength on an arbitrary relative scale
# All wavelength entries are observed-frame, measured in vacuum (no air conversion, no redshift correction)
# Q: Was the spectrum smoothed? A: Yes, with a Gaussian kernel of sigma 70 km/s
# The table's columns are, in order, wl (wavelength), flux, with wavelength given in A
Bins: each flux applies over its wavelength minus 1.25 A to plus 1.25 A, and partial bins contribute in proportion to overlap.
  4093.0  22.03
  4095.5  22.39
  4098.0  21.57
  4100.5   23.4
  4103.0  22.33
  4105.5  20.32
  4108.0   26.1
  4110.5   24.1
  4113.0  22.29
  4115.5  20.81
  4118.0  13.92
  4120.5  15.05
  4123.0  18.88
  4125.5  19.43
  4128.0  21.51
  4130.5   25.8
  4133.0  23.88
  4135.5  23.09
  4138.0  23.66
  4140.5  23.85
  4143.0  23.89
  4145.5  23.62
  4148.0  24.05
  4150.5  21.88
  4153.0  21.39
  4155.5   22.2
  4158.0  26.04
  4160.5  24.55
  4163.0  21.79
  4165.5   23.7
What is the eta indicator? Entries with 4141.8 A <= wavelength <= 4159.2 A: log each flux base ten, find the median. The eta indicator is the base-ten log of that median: 0.138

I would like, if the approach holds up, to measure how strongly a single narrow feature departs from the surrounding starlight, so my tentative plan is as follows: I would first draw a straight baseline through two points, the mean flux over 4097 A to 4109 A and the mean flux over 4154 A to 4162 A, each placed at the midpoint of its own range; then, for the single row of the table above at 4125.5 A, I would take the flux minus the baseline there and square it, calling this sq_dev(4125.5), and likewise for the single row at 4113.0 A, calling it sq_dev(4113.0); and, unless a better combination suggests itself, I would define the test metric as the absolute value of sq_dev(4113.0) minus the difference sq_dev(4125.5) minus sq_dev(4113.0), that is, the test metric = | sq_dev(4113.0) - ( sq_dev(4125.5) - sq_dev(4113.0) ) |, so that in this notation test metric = 14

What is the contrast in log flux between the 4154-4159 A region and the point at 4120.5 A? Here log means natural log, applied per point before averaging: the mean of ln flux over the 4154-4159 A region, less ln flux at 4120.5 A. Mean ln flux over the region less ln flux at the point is 0.5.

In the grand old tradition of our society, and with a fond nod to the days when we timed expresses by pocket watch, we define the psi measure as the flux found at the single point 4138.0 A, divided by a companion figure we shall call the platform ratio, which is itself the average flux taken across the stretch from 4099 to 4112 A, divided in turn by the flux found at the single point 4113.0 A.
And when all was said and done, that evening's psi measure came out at 22.7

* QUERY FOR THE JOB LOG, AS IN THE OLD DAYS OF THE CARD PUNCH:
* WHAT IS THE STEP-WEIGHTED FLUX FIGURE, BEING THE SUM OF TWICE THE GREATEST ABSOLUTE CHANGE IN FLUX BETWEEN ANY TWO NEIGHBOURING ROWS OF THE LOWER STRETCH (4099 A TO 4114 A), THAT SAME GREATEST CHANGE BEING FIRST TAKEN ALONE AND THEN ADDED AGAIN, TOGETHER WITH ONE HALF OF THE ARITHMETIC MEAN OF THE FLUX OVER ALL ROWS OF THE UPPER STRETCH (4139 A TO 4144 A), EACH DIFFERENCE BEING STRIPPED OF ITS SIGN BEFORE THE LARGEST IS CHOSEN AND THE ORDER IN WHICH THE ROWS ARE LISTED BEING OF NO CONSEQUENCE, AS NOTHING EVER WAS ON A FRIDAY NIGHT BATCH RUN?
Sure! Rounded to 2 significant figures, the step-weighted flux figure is 23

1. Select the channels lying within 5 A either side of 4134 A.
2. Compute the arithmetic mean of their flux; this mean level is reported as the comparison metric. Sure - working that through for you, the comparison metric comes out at 24.1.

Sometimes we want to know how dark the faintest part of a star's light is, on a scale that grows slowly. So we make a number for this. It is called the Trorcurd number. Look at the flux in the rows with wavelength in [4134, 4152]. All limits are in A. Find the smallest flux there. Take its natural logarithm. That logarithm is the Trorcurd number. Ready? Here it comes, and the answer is 3.09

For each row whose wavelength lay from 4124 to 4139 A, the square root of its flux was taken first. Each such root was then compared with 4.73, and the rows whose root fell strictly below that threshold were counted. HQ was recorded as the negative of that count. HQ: -2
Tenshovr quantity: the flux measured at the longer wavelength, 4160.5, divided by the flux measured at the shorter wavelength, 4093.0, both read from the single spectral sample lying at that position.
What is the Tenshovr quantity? 1.11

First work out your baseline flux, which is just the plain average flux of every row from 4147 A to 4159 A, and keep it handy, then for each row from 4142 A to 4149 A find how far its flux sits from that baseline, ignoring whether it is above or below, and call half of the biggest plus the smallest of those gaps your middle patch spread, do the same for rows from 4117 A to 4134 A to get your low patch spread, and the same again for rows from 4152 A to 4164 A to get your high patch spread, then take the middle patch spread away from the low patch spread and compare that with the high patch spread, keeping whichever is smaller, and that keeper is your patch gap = 1.9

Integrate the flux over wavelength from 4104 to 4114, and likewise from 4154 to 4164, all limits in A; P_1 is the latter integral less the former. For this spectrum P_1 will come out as 4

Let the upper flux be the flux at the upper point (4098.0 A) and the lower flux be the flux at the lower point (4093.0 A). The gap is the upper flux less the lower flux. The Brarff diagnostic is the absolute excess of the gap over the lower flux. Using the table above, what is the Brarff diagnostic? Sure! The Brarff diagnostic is 22.5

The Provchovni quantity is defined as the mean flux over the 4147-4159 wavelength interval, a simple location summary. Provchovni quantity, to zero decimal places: 23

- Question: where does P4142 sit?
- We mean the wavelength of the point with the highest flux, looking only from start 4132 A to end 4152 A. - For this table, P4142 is 4148.0 A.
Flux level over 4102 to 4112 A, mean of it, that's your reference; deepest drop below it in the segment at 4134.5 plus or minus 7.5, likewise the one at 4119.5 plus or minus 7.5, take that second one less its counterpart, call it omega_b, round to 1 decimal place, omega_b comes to 7.6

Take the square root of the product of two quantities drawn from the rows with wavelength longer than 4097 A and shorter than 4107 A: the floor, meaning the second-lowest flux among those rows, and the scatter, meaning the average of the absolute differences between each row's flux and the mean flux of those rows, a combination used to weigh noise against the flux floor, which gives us 4.6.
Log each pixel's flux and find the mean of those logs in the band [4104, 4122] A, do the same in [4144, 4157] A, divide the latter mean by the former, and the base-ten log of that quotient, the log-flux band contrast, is 0.02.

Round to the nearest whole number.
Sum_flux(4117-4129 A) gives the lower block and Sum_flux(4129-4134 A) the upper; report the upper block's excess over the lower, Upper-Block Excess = -39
